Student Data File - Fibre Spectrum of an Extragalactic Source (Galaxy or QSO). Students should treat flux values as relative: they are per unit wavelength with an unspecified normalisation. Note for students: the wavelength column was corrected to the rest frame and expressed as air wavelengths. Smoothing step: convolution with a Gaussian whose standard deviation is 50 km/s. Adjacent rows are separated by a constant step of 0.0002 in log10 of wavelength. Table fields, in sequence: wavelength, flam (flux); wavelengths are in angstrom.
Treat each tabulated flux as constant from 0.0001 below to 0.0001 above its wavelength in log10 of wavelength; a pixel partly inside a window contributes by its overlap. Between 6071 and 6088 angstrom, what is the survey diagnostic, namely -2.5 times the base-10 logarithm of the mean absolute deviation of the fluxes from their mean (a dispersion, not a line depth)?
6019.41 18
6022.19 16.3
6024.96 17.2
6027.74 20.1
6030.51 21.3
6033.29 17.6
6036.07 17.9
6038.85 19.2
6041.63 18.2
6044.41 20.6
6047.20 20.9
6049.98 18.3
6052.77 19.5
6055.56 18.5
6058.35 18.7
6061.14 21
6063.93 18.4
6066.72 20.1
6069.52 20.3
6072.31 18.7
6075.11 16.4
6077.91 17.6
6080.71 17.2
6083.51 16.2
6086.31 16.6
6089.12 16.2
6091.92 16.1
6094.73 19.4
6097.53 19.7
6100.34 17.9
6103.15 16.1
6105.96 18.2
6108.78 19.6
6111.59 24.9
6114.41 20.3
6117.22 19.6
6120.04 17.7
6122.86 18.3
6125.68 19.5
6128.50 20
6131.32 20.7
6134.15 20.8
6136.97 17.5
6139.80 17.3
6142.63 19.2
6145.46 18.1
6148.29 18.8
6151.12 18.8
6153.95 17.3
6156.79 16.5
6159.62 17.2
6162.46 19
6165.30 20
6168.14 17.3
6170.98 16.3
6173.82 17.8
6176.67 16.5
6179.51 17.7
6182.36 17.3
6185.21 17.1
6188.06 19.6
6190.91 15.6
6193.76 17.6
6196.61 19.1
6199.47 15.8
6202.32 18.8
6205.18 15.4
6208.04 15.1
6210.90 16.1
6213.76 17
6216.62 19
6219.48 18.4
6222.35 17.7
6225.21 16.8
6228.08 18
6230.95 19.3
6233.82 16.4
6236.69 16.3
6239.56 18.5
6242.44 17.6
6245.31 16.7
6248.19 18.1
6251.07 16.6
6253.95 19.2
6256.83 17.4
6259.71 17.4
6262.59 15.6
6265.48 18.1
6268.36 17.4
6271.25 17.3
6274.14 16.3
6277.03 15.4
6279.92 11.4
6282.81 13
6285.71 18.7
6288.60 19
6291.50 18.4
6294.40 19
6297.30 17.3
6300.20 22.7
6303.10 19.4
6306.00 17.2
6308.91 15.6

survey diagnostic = 0.4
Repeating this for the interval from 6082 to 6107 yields -0.3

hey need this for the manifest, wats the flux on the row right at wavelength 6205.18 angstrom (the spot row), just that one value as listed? 15.4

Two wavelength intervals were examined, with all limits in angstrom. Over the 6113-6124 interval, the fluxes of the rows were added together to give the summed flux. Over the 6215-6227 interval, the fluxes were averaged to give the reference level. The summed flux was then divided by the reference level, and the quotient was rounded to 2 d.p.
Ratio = 4.22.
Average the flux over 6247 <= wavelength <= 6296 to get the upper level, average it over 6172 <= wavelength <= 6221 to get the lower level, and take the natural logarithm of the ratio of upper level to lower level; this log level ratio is -0.019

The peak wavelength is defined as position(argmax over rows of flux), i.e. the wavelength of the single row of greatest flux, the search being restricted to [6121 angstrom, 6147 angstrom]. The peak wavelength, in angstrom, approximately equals 6134.15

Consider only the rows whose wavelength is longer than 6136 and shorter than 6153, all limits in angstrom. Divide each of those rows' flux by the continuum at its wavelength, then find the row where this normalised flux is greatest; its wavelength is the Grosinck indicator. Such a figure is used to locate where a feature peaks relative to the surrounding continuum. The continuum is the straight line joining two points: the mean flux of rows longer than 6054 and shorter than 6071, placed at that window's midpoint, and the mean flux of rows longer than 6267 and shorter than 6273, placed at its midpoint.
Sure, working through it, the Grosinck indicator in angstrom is 6142.63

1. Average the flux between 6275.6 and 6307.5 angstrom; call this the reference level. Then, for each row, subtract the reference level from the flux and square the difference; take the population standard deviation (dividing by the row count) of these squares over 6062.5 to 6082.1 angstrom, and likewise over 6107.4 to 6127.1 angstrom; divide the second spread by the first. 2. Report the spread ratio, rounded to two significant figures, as 5.7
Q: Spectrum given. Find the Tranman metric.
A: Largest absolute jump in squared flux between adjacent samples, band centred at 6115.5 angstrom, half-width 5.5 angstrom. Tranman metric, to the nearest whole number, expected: 208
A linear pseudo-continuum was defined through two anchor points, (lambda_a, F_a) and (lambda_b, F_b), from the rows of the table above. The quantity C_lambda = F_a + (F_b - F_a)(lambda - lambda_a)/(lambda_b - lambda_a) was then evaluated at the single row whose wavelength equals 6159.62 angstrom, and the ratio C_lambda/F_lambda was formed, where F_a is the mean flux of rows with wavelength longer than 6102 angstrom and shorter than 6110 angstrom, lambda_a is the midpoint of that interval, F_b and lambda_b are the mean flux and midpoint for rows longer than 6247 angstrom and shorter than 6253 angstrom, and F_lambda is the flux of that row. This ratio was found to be 1.03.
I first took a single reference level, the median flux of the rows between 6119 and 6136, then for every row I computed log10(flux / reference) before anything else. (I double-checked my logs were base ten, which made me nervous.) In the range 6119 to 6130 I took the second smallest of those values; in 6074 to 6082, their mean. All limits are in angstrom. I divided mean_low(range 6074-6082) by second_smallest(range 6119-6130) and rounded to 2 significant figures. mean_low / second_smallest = 1.9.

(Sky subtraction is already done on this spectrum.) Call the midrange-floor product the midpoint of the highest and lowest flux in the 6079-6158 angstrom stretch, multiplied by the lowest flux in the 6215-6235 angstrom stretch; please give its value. 336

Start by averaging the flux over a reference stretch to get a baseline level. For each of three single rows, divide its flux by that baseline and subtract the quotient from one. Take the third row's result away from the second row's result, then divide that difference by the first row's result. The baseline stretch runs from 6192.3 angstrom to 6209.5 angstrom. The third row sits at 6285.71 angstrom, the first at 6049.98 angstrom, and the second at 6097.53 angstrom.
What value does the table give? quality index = 1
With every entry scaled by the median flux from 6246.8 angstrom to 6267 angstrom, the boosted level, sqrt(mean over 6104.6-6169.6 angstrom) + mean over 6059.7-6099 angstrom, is 2.09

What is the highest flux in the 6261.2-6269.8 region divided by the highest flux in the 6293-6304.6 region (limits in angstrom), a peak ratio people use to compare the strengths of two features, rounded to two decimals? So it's 0.80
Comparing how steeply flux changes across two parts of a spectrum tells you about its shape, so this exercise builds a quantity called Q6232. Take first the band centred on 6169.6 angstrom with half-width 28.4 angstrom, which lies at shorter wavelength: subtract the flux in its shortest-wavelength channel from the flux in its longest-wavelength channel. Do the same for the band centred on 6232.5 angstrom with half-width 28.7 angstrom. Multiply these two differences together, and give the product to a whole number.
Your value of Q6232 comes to 0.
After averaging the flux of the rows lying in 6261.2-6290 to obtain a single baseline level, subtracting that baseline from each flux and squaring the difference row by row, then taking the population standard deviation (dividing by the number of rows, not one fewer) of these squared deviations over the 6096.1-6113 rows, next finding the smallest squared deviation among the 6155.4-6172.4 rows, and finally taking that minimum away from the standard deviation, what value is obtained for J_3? 26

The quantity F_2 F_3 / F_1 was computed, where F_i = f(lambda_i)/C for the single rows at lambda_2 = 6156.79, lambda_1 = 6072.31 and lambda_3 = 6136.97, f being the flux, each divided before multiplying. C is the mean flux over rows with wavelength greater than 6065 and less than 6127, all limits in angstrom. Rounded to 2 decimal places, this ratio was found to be 0.84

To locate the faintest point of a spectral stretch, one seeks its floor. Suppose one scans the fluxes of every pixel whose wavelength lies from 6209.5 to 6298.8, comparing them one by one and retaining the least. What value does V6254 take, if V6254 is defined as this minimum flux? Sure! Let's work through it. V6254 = 11.4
